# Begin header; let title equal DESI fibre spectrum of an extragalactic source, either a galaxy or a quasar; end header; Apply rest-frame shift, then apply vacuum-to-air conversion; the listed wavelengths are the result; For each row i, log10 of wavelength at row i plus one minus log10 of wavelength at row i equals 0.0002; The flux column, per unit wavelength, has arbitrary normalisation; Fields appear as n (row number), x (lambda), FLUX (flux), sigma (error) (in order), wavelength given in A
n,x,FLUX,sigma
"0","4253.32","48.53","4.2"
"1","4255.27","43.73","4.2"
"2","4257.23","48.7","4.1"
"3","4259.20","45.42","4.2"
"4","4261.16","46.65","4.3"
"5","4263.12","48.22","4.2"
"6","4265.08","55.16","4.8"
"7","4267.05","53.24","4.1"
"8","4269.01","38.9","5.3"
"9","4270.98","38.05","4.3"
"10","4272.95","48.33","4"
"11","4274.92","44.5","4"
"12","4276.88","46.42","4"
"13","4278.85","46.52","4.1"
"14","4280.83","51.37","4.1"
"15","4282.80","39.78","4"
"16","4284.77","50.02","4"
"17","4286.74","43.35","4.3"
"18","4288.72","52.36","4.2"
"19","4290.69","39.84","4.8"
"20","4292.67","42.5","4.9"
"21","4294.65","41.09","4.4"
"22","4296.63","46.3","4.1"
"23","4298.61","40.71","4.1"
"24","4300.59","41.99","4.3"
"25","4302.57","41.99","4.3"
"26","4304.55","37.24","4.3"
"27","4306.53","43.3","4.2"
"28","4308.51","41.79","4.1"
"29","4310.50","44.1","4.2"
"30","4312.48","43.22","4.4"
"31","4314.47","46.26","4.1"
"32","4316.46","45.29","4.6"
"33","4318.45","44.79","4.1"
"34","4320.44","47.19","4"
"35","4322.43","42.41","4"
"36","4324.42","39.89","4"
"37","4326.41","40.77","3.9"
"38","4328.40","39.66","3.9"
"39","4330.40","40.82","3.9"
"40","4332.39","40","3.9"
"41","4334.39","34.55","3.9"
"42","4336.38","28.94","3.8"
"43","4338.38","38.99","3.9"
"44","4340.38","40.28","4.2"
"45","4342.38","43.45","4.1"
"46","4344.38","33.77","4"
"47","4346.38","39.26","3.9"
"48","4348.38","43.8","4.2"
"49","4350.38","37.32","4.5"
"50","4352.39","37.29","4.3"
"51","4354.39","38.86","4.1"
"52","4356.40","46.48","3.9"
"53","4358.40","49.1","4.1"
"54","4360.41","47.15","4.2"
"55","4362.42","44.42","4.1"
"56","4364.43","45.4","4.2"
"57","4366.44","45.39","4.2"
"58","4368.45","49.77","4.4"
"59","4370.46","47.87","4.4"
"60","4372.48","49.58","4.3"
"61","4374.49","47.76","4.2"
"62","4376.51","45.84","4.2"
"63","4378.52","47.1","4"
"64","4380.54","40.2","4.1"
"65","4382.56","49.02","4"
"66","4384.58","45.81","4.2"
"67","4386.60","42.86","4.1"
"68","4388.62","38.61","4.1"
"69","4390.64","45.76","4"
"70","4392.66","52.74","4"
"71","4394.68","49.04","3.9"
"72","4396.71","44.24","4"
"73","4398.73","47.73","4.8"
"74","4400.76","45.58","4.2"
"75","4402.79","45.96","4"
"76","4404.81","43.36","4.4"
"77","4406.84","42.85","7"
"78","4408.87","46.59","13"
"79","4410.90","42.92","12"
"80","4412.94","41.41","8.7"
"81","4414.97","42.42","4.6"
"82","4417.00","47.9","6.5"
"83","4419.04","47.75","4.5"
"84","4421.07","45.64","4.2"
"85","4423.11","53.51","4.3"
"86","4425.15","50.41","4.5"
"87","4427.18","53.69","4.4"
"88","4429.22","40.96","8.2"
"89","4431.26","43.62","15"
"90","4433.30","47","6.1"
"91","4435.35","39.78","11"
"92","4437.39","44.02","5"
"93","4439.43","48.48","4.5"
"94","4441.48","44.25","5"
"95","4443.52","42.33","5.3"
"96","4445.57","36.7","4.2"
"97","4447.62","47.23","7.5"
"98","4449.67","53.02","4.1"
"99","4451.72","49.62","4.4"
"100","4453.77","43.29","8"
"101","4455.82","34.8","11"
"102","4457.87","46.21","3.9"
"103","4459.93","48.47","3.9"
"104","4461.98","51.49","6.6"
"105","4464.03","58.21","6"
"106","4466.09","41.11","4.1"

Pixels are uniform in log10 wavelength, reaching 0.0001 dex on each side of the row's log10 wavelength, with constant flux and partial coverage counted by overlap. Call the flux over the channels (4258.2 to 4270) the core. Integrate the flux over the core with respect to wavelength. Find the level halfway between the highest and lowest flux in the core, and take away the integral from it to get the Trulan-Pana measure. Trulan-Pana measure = -518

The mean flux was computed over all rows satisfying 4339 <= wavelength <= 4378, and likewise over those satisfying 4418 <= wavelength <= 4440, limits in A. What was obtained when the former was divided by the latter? 0.94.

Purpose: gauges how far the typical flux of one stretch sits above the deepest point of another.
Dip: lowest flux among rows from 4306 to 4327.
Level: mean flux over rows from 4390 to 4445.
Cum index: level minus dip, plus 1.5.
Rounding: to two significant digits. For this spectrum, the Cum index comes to 7.5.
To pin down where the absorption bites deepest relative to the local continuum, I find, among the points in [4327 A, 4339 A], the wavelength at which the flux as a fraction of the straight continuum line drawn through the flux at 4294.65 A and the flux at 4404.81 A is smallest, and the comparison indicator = 4336.38 A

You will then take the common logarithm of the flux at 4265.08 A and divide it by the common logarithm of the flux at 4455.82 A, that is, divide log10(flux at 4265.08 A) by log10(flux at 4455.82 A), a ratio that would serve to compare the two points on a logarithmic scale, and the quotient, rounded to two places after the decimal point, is 1.13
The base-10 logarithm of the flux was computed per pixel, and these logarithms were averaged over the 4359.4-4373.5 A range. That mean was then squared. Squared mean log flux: 2.80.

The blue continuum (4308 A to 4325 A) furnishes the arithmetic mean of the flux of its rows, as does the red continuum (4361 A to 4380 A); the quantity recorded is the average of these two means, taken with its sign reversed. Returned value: -45.4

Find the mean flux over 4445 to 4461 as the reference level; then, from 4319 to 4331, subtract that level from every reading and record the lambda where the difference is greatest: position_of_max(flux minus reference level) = 4320.44 A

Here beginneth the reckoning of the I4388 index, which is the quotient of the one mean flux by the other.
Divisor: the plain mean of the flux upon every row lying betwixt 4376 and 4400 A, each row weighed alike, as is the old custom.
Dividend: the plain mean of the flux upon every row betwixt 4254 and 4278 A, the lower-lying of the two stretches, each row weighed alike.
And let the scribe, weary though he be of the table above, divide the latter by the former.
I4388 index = 1.02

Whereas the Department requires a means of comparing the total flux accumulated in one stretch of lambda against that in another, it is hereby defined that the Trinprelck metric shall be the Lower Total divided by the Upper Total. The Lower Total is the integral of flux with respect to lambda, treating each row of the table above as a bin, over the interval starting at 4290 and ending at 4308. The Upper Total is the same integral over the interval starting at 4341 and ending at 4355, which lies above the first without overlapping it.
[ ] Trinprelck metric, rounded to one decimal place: 1.4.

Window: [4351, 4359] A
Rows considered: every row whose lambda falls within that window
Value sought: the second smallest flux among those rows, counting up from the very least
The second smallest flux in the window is 38.86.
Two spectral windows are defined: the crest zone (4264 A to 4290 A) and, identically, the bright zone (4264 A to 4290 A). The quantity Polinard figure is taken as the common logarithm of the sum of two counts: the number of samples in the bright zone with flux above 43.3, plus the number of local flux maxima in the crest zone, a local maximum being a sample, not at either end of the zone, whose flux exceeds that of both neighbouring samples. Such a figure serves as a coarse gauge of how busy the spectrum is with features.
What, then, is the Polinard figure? 1.1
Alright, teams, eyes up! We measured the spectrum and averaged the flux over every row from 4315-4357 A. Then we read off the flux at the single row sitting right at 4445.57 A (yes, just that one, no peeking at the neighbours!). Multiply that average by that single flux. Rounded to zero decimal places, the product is 1475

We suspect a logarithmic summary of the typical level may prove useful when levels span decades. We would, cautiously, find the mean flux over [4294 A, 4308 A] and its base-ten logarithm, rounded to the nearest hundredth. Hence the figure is 1.62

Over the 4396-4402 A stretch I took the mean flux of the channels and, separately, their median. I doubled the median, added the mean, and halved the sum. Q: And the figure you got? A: 69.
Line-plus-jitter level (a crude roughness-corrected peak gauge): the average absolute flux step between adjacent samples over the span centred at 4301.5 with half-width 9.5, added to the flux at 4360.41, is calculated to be 50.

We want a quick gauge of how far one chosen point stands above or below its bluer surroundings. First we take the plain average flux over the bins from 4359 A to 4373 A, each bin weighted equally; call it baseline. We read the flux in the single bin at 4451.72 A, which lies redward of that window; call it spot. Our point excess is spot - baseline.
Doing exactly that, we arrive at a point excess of 3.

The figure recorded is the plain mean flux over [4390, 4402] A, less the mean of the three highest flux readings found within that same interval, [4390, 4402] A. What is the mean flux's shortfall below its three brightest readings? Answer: -2.3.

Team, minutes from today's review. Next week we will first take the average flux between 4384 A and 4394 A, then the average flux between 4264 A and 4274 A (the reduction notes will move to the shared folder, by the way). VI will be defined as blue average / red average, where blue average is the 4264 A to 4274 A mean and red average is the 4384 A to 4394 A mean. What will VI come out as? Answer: 1.03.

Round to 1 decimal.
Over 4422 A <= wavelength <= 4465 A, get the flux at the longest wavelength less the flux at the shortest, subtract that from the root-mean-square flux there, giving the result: 42.2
